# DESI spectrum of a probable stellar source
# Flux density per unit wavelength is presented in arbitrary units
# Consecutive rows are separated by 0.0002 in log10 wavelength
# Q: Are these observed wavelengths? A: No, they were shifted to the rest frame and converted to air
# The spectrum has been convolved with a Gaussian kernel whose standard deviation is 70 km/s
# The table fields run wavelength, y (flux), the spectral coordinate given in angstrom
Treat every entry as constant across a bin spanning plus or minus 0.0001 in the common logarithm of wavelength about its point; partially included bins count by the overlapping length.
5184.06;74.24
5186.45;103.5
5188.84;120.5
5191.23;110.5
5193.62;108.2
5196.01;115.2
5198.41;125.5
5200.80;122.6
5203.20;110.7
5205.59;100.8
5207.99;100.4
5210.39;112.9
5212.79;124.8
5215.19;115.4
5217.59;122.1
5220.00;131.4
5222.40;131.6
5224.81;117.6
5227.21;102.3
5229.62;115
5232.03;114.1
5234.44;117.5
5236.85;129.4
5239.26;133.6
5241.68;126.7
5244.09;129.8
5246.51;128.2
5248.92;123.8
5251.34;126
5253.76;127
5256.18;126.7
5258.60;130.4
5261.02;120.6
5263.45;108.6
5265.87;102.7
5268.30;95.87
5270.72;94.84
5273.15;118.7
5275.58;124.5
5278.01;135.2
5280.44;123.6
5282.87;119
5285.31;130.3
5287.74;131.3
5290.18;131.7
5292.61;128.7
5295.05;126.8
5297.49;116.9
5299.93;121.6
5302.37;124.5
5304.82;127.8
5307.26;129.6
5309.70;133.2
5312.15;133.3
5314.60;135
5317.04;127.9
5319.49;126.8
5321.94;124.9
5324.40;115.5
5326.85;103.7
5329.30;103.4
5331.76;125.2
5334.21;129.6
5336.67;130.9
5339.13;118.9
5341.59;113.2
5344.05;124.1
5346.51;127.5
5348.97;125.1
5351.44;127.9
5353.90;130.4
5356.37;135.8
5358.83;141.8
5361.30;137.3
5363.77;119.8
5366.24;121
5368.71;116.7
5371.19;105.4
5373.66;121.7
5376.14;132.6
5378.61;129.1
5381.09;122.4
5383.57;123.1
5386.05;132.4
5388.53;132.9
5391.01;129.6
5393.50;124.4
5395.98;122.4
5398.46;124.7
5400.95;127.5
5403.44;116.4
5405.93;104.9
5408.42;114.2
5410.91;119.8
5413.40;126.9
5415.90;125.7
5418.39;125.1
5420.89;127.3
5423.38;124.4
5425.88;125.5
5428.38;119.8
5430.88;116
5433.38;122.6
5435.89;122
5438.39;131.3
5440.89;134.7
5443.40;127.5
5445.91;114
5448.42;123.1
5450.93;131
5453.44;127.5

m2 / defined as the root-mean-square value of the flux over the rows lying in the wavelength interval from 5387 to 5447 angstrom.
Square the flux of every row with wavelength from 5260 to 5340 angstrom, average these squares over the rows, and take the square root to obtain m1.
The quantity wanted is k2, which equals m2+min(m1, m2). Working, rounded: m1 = 122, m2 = 123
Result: 246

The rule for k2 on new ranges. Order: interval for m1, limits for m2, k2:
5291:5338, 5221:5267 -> 244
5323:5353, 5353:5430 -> 246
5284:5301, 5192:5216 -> 228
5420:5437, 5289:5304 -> 248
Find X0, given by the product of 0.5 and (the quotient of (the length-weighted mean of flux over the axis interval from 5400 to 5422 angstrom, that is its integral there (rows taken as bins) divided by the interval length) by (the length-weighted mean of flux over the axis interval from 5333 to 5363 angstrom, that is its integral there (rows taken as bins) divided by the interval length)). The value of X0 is 0.470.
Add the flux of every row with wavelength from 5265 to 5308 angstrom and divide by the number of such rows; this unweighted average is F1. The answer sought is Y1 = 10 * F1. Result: 1213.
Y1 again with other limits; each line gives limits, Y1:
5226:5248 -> 1218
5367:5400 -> 1244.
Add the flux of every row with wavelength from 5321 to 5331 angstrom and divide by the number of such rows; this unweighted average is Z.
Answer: 112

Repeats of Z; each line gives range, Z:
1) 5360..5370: 124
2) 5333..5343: 123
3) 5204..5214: 110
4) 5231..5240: 124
